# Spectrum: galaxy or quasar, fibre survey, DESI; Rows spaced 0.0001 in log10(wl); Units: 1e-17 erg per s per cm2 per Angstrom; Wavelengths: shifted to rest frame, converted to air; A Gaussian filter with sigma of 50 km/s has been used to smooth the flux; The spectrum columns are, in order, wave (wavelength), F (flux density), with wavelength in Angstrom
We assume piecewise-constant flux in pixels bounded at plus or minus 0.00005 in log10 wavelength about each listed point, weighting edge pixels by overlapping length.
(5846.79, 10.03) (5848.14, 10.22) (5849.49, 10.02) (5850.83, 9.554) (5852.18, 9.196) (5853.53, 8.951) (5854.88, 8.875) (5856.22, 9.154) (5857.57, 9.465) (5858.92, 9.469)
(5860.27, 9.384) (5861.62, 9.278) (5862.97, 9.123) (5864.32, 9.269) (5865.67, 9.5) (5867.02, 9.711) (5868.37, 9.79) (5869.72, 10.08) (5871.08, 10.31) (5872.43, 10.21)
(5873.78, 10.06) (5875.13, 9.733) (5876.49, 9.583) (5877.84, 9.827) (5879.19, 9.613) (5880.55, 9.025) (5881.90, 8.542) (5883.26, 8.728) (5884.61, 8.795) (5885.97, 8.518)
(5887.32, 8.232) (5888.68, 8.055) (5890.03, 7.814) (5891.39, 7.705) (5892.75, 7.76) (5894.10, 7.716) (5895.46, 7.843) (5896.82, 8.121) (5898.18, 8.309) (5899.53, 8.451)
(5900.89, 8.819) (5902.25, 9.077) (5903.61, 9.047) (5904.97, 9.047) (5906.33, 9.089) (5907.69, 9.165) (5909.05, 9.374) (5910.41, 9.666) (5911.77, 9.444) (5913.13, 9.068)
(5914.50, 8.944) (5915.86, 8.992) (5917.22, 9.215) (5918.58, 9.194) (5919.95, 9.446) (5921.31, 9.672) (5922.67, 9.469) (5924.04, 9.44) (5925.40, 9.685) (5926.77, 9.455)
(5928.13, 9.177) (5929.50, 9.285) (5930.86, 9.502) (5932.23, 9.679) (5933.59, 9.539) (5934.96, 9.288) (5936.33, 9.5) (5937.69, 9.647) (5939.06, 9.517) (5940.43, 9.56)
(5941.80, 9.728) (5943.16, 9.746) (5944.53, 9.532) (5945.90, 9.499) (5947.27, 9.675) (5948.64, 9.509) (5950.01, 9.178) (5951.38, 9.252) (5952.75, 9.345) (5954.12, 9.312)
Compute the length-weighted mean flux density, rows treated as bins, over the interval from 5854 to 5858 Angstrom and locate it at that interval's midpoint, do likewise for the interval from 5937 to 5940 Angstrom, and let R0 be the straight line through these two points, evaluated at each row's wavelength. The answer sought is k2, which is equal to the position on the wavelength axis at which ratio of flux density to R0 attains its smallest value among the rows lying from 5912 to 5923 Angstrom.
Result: 5914.50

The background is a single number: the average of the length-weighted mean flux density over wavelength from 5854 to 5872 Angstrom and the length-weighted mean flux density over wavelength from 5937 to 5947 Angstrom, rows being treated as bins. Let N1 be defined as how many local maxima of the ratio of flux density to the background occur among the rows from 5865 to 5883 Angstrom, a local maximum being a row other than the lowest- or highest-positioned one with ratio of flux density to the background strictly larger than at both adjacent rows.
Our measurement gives 2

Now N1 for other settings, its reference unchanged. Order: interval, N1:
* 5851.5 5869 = 1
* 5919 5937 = 3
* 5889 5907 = 2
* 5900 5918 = 2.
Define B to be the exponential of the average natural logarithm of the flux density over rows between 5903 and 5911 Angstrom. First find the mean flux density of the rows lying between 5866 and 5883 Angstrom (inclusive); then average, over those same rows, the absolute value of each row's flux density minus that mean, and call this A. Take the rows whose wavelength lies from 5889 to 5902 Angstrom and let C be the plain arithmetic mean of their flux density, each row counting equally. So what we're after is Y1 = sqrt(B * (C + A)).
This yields 8.8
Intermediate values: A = 0.34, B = 9.2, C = 8.1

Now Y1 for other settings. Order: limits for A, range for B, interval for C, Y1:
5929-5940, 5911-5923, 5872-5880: 9.6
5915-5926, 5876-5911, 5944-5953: 9.1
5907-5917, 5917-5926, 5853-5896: 9.4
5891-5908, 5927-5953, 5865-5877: 9.9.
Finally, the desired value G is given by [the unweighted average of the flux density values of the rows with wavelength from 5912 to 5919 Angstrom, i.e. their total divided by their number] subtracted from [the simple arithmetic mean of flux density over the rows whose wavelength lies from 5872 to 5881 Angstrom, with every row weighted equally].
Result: 0.6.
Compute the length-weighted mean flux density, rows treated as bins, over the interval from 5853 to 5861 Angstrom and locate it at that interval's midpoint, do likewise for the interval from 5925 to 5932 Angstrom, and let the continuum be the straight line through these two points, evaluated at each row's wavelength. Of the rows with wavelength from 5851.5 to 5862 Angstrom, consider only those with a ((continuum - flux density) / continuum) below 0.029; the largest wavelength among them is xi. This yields 5861.62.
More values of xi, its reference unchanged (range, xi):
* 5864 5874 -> 5873.78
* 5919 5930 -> 5929.50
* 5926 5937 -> 5936.33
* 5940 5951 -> 5948.64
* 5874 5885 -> 5880.55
